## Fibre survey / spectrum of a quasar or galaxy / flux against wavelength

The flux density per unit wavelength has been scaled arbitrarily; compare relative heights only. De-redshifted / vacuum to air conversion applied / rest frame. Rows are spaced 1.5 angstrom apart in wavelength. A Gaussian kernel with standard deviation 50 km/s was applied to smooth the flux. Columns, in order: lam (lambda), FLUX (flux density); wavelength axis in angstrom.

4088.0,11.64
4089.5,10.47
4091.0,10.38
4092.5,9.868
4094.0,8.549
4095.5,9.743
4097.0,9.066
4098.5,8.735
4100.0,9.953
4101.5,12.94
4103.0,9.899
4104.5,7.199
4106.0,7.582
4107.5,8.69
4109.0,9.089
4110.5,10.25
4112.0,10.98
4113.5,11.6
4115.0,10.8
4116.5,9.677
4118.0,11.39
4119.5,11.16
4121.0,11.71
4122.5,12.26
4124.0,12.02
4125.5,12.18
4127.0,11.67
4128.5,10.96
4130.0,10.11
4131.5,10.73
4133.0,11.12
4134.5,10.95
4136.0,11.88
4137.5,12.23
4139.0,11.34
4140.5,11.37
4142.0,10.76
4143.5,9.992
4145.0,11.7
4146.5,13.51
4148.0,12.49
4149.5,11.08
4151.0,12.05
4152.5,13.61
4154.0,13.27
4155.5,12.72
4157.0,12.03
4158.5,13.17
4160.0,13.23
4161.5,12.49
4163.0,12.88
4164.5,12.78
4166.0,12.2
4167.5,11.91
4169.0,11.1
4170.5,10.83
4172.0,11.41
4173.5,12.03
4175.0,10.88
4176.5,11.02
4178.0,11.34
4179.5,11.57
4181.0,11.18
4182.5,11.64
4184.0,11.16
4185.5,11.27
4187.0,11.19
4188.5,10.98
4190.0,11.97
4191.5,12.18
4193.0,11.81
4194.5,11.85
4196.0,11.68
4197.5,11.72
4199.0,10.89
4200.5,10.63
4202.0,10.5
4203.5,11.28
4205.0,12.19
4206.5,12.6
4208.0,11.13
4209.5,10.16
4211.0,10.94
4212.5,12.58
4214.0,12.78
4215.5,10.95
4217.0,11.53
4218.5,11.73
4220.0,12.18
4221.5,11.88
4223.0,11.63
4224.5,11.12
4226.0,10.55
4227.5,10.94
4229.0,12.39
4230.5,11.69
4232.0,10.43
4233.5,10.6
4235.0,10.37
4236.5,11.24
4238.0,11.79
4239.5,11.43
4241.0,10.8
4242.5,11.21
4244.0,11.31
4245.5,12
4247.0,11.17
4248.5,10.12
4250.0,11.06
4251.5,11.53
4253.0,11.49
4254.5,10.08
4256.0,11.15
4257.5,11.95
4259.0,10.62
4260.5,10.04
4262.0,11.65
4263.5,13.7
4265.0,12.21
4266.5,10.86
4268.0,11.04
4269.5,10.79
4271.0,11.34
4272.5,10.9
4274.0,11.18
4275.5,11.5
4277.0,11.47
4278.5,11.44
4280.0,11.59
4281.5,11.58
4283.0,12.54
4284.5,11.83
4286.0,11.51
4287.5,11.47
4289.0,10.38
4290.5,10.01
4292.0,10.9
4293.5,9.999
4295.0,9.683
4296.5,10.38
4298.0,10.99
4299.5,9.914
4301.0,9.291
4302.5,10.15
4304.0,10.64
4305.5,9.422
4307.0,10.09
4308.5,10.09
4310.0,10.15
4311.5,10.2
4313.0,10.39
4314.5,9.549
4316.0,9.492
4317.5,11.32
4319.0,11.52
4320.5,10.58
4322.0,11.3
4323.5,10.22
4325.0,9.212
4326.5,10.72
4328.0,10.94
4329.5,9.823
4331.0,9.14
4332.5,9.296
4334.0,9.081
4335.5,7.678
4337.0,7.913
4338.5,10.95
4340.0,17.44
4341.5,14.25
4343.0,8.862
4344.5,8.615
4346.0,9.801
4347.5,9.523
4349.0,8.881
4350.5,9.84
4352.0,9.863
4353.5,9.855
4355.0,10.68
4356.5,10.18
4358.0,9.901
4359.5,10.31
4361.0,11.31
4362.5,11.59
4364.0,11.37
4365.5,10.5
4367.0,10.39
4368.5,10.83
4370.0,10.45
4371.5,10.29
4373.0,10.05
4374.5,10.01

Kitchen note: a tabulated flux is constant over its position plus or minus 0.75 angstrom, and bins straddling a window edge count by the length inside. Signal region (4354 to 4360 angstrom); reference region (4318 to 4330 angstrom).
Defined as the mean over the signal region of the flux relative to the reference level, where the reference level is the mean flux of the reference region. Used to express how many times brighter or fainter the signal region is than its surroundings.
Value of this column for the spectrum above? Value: 0.97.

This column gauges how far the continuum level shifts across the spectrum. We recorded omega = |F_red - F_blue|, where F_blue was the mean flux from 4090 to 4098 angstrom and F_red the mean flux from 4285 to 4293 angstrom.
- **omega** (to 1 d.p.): 1.3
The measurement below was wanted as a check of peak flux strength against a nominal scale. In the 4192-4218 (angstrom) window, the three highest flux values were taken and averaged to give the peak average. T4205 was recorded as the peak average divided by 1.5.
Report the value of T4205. 8.44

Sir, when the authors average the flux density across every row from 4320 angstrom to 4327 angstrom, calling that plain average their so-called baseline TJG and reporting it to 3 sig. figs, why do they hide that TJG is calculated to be 10.4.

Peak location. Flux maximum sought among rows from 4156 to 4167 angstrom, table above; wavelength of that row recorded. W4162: 4160.0 angstrom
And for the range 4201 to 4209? 4206.5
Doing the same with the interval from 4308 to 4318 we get 4317.5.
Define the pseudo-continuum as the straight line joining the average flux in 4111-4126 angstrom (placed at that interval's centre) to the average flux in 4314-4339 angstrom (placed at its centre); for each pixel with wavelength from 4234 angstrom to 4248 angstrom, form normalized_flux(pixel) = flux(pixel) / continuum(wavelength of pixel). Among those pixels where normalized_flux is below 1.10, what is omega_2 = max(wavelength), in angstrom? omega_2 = 4247.0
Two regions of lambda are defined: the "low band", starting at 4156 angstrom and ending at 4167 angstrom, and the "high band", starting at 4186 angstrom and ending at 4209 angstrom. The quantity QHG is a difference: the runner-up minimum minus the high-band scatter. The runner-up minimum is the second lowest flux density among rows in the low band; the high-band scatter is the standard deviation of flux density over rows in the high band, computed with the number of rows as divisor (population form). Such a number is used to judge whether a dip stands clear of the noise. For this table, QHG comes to 11.6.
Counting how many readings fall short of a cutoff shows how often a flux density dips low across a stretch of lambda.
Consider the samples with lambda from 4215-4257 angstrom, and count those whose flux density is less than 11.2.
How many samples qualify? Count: 13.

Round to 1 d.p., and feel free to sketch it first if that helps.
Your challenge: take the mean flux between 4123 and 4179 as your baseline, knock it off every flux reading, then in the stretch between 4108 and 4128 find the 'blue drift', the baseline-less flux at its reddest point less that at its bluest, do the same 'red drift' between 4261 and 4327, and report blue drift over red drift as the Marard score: -2.8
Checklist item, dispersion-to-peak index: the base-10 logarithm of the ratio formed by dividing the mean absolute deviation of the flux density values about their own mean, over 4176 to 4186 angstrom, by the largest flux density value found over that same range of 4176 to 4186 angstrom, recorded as -1.82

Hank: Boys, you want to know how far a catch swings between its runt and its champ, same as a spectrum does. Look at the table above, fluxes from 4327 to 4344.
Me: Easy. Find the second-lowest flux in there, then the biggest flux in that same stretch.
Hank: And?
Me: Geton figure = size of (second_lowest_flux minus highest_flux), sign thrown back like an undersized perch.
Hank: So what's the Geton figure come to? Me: 9.5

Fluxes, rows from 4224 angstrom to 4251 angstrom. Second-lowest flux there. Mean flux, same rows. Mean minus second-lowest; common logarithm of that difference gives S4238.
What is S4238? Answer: -0.12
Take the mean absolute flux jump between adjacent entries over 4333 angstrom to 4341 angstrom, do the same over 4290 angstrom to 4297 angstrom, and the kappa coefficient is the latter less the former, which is -2.09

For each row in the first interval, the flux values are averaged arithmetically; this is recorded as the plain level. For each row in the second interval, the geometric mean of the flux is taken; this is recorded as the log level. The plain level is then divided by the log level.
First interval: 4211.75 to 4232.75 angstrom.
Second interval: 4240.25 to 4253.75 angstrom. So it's 1.04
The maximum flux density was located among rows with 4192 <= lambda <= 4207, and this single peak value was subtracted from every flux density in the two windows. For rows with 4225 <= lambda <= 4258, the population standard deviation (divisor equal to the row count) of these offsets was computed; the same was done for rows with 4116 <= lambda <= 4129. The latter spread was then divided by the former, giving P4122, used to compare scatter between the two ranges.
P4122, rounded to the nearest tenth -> 1.2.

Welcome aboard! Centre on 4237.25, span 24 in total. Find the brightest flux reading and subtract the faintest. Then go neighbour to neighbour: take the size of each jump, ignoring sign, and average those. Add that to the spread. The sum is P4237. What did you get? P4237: 2.9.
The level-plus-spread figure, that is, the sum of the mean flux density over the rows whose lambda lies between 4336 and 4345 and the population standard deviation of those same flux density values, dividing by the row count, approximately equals 14.8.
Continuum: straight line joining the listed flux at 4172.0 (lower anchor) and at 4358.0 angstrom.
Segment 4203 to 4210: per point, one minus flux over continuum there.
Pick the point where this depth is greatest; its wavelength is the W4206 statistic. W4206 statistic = 4209.5 angstrom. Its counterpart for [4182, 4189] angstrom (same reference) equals 4188.5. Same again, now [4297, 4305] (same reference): 4301.0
